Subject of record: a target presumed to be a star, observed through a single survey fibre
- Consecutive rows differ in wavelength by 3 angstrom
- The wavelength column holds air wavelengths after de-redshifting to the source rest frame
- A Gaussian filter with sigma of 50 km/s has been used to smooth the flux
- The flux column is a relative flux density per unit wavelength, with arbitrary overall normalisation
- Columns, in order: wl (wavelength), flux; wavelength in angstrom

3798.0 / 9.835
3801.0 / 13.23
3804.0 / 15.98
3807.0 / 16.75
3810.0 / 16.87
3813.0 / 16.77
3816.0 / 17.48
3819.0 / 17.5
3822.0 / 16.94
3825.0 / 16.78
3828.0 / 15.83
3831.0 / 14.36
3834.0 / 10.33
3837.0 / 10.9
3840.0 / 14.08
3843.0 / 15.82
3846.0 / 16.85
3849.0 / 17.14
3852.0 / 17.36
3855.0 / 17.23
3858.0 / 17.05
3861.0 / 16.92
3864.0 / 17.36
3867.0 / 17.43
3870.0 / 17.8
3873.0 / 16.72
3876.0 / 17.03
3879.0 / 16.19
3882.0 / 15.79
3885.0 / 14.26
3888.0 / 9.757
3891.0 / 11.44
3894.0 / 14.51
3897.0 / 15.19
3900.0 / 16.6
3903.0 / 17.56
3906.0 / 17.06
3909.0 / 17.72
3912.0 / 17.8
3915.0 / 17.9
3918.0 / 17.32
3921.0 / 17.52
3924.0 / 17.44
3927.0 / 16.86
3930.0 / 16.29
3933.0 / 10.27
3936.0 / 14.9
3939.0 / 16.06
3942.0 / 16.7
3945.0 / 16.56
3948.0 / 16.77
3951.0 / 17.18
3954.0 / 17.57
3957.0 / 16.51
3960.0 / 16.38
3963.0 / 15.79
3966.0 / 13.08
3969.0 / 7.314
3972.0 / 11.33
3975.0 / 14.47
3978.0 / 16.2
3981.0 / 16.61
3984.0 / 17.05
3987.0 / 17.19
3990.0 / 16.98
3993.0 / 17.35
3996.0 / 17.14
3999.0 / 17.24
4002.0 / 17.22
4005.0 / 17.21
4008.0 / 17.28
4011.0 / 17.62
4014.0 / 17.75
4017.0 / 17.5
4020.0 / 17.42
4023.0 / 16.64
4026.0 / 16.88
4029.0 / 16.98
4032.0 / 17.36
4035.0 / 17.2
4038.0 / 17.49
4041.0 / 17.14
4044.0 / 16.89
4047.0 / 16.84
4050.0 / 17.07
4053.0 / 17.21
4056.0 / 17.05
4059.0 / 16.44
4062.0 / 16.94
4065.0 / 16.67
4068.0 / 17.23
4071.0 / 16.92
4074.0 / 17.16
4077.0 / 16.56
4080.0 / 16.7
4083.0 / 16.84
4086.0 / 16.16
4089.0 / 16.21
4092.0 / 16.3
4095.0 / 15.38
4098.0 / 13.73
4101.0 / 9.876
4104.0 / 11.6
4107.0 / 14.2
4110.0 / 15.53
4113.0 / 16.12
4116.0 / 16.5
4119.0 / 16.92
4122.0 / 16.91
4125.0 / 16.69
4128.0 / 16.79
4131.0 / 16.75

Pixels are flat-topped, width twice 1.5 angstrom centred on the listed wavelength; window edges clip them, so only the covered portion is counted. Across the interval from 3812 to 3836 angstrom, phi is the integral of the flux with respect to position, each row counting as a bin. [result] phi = 375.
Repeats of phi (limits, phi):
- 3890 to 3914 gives 387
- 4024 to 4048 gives 410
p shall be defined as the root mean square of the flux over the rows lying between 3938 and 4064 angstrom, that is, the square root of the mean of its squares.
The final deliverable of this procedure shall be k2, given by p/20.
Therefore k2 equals 0.828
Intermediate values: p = 16.6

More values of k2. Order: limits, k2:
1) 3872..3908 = 0.767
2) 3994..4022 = 0.869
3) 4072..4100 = 0.807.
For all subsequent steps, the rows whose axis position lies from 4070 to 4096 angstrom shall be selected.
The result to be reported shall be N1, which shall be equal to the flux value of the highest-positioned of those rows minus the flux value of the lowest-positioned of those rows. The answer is -1.5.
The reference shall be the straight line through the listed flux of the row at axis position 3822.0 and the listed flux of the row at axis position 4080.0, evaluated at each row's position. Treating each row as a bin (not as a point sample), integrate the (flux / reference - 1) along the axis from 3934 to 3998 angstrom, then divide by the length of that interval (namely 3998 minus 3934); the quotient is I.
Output -0.07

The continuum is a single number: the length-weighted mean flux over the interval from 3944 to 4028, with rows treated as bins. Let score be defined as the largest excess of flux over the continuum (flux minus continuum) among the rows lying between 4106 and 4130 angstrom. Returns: 0.69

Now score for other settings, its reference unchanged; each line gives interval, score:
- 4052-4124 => 1.00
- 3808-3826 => 1.27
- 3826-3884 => 1.57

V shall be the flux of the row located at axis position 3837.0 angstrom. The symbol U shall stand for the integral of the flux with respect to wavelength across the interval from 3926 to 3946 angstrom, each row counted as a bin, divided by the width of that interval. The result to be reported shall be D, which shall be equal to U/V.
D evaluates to 1.40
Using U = 15.3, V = 10.9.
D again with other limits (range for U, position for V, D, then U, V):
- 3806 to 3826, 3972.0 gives 1.50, 17.0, 11.33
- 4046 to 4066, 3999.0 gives 0.98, 16.9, 17.24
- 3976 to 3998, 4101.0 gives 1.71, 16.9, 9.876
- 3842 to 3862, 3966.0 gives 1.29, 16.9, 13.08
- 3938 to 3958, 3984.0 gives 0.98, 16.8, 17.05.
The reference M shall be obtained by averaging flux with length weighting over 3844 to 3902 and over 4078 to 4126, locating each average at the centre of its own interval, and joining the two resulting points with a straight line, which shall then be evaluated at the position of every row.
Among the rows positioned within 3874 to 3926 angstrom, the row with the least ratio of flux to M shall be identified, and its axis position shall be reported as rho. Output 3888.0 angstrom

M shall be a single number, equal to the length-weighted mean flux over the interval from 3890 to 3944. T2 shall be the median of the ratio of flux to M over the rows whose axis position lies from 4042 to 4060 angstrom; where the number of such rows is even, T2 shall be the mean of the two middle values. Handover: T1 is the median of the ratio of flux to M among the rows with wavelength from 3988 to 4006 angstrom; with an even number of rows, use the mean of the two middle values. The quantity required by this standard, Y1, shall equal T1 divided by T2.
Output 1.01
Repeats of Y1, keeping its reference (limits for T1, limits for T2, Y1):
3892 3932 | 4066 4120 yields 1.07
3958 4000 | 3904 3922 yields 0.94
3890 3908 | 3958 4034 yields 0.93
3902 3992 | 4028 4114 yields 0.99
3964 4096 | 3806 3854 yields 1.01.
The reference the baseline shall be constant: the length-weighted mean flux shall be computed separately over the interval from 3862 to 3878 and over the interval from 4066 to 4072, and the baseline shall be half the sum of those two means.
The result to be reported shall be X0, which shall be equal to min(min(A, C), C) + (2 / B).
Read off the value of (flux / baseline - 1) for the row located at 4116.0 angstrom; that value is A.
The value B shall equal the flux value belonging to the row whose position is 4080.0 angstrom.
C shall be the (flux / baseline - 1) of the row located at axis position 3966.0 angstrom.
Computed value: -0.12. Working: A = -0.04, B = 16.7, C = -0.237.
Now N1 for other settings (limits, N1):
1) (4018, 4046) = -0.5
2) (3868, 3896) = -3.3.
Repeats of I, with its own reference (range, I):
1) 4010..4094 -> 0.01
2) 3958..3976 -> -0.22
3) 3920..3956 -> -0.04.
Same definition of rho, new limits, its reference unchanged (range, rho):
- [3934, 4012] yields 3969.0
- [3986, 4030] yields 4023.0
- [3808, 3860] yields 3834.0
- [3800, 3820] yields 3801.0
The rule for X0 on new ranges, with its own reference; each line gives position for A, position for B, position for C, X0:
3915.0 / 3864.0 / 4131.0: 0.09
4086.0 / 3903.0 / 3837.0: -0.25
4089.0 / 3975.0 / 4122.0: 0.08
